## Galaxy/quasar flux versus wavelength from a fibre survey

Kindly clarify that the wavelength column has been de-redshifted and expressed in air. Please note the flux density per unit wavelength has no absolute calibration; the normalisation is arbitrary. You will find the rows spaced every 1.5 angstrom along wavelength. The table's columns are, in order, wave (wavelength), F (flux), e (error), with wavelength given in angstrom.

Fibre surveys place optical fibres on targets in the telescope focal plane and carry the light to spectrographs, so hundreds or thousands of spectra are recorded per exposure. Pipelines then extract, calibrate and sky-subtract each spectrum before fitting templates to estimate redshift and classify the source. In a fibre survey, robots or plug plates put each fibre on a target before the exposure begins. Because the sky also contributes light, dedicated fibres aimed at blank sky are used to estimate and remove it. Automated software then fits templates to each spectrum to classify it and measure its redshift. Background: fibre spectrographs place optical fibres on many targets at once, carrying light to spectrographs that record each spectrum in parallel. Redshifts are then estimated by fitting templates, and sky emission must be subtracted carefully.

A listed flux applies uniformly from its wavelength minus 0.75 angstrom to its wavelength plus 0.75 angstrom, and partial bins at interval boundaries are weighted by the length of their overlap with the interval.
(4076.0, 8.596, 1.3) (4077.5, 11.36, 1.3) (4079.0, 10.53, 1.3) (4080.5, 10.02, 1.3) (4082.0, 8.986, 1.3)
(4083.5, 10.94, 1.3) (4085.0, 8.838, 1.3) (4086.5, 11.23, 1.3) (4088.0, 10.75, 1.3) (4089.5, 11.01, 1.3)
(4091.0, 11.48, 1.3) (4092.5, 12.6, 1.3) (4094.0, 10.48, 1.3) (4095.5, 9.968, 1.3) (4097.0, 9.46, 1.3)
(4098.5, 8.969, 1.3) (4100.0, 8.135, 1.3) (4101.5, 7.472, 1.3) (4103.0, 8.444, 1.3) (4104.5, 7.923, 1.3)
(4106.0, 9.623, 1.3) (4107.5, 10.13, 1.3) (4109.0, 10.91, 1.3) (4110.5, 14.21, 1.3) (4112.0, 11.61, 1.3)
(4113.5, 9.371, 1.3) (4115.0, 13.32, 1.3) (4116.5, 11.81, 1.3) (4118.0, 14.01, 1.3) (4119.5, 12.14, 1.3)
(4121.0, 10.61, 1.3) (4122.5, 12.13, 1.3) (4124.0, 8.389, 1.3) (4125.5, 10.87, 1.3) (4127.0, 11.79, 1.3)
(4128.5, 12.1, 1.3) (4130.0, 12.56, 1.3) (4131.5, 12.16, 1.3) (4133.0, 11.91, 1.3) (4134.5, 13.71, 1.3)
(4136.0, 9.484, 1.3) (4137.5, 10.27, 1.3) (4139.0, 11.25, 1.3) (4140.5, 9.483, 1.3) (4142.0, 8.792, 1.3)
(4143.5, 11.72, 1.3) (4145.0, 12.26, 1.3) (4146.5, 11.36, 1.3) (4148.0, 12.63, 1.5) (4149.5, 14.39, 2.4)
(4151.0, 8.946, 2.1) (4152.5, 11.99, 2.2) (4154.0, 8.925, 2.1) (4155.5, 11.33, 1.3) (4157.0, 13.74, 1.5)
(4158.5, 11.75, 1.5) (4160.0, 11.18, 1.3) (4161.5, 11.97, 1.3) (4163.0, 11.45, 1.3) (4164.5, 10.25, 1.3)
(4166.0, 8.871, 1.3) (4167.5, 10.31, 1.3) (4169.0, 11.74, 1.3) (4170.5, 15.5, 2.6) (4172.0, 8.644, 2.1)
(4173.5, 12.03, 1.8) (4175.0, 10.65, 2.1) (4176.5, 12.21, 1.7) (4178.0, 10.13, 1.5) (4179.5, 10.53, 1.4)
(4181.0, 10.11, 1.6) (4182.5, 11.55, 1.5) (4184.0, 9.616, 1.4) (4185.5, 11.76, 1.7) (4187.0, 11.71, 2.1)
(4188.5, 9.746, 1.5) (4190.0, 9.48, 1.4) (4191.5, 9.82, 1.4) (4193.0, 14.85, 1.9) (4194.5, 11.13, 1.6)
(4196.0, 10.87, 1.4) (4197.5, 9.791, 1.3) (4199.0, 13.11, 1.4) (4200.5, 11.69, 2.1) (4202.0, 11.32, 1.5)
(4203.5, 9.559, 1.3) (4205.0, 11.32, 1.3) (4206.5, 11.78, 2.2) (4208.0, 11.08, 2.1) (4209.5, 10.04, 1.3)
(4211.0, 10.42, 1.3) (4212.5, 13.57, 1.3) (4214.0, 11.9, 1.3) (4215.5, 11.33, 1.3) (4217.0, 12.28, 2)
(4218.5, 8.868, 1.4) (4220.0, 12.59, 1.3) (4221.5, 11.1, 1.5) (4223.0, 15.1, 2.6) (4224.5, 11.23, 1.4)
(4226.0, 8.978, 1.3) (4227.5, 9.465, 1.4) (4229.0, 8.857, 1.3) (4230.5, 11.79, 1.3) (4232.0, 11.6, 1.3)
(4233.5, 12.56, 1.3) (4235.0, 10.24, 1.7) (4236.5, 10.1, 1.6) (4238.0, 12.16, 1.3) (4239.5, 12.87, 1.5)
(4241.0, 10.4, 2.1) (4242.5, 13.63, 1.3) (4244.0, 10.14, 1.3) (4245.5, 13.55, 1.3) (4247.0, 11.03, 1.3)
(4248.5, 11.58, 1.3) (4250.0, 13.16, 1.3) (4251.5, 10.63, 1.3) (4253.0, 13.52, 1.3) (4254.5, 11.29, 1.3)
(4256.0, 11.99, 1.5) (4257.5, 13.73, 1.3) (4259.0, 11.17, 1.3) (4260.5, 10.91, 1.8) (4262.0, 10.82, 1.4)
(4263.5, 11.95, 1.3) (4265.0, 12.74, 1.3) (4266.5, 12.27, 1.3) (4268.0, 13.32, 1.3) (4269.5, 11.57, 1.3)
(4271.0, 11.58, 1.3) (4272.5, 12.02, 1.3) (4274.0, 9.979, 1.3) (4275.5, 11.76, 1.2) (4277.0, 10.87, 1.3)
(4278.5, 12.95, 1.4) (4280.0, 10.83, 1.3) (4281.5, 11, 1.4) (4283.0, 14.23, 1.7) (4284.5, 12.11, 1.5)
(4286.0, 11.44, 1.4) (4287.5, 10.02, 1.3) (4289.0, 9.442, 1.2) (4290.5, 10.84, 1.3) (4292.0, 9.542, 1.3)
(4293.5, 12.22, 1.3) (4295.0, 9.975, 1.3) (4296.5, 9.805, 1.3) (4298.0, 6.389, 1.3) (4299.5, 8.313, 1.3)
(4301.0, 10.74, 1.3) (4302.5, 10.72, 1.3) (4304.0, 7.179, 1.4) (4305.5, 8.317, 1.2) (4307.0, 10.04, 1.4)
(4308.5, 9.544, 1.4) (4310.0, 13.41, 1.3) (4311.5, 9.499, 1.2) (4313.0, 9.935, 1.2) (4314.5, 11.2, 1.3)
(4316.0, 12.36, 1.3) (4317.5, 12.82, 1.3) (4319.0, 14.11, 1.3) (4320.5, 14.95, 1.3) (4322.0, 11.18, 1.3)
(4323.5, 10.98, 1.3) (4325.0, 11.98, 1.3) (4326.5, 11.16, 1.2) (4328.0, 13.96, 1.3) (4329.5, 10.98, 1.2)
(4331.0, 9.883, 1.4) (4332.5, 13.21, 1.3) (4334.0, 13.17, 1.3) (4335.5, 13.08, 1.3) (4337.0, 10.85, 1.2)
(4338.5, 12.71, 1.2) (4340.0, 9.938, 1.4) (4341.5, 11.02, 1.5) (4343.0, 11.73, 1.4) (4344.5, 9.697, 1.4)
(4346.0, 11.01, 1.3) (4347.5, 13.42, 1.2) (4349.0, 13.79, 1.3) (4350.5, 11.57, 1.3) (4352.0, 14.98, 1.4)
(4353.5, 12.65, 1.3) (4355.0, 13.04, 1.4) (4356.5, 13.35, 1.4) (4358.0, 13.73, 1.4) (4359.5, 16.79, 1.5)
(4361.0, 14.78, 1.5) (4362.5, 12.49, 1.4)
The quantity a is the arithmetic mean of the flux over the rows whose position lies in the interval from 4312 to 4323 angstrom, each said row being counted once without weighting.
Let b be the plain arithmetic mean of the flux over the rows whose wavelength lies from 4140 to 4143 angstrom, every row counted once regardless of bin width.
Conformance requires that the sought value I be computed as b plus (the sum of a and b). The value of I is 30.6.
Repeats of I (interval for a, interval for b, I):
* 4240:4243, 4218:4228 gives 34.1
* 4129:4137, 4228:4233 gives 33.5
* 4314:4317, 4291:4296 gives 32.9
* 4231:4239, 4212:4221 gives 34.8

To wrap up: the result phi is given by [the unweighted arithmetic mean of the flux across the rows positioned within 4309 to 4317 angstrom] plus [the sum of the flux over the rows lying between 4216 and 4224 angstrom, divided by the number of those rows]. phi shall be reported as 23.3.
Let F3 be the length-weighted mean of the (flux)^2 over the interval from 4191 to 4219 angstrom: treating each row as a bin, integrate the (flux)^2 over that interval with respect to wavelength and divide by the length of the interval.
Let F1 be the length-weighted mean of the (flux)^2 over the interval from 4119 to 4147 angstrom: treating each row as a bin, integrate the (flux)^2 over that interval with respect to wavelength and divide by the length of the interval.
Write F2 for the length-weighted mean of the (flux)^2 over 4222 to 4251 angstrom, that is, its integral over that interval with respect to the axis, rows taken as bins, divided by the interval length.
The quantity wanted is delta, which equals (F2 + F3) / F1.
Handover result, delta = 2.08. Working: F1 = 127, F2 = 135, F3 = 131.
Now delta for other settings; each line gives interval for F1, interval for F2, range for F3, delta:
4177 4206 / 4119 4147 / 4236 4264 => 2.20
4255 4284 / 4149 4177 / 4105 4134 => 1.88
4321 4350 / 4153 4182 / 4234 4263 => 1.89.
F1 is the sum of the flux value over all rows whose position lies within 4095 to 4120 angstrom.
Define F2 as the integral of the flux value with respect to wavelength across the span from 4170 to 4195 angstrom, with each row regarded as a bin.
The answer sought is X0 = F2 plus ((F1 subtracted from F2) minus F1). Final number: 200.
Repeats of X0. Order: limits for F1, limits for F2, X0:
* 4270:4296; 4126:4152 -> 214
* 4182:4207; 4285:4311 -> 136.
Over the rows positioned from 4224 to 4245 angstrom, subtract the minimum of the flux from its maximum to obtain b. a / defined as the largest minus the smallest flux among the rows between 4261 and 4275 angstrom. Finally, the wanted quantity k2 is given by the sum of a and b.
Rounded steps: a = 3.3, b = 4.8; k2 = 8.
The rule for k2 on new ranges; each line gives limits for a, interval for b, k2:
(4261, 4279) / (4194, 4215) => 7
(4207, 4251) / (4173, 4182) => 8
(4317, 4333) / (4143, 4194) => 12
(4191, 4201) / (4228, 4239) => 9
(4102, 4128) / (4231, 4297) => 11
